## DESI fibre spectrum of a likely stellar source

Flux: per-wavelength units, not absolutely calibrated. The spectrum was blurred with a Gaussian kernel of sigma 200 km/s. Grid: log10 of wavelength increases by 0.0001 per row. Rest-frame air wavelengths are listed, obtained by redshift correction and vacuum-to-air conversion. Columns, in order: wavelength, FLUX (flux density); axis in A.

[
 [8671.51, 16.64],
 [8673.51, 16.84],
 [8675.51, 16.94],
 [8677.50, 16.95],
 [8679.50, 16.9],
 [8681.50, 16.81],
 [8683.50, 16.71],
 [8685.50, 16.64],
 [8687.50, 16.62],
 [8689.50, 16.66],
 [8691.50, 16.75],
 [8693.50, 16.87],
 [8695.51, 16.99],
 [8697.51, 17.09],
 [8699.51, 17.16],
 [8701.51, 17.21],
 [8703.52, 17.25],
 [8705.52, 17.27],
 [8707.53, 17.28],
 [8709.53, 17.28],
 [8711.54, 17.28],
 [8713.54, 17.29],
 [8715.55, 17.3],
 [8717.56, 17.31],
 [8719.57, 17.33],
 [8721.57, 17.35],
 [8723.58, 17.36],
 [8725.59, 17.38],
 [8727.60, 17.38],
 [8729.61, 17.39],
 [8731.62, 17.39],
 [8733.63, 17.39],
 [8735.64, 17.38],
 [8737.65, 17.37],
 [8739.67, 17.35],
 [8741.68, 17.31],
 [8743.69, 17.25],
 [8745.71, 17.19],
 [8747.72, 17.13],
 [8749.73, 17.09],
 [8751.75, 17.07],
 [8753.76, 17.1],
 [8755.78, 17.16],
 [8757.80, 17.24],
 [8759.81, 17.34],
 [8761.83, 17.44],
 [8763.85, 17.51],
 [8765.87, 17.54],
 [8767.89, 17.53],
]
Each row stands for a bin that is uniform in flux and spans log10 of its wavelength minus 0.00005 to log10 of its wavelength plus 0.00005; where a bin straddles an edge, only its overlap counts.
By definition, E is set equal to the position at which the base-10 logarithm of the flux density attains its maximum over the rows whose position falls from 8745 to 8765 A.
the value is 8763.85 A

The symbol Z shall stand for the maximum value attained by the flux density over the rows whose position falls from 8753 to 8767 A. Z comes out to 17.54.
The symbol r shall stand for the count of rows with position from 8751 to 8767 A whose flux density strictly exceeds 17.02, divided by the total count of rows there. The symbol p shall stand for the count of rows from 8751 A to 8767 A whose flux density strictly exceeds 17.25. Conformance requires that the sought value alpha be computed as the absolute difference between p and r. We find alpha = 3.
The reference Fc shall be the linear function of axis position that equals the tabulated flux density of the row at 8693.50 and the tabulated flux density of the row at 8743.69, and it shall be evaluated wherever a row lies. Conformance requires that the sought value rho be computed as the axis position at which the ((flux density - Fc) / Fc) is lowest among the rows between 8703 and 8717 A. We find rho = 8715.55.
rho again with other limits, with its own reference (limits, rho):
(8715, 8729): 8727.60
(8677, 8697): 8687.50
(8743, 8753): 8751.75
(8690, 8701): 8691.50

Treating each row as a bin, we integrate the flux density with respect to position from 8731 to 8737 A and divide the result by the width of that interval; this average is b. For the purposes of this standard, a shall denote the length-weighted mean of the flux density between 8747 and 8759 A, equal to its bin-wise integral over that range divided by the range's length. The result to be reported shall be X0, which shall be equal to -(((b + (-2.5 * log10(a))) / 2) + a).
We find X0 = -24.3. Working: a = 17.1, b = 17.4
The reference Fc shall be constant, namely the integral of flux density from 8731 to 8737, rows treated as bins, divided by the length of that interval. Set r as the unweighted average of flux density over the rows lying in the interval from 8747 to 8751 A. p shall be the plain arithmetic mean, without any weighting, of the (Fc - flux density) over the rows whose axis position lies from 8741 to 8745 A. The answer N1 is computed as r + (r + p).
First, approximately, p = 0.12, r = 17.1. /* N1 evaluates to 34.3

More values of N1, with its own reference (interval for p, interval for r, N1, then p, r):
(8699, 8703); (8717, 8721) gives 34.9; 0.21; 17.3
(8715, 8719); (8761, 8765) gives 35.0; 0.09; 17.5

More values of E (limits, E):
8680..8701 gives 8699.51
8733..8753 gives 8733.63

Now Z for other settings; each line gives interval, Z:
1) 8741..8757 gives 17.31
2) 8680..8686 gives 16.81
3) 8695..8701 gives 17.16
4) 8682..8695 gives 16.87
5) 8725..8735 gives 17.39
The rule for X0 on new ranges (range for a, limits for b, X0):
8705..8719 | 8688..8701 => -24.2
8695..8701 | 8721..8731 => -24.3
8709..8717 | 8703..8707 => -24.4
